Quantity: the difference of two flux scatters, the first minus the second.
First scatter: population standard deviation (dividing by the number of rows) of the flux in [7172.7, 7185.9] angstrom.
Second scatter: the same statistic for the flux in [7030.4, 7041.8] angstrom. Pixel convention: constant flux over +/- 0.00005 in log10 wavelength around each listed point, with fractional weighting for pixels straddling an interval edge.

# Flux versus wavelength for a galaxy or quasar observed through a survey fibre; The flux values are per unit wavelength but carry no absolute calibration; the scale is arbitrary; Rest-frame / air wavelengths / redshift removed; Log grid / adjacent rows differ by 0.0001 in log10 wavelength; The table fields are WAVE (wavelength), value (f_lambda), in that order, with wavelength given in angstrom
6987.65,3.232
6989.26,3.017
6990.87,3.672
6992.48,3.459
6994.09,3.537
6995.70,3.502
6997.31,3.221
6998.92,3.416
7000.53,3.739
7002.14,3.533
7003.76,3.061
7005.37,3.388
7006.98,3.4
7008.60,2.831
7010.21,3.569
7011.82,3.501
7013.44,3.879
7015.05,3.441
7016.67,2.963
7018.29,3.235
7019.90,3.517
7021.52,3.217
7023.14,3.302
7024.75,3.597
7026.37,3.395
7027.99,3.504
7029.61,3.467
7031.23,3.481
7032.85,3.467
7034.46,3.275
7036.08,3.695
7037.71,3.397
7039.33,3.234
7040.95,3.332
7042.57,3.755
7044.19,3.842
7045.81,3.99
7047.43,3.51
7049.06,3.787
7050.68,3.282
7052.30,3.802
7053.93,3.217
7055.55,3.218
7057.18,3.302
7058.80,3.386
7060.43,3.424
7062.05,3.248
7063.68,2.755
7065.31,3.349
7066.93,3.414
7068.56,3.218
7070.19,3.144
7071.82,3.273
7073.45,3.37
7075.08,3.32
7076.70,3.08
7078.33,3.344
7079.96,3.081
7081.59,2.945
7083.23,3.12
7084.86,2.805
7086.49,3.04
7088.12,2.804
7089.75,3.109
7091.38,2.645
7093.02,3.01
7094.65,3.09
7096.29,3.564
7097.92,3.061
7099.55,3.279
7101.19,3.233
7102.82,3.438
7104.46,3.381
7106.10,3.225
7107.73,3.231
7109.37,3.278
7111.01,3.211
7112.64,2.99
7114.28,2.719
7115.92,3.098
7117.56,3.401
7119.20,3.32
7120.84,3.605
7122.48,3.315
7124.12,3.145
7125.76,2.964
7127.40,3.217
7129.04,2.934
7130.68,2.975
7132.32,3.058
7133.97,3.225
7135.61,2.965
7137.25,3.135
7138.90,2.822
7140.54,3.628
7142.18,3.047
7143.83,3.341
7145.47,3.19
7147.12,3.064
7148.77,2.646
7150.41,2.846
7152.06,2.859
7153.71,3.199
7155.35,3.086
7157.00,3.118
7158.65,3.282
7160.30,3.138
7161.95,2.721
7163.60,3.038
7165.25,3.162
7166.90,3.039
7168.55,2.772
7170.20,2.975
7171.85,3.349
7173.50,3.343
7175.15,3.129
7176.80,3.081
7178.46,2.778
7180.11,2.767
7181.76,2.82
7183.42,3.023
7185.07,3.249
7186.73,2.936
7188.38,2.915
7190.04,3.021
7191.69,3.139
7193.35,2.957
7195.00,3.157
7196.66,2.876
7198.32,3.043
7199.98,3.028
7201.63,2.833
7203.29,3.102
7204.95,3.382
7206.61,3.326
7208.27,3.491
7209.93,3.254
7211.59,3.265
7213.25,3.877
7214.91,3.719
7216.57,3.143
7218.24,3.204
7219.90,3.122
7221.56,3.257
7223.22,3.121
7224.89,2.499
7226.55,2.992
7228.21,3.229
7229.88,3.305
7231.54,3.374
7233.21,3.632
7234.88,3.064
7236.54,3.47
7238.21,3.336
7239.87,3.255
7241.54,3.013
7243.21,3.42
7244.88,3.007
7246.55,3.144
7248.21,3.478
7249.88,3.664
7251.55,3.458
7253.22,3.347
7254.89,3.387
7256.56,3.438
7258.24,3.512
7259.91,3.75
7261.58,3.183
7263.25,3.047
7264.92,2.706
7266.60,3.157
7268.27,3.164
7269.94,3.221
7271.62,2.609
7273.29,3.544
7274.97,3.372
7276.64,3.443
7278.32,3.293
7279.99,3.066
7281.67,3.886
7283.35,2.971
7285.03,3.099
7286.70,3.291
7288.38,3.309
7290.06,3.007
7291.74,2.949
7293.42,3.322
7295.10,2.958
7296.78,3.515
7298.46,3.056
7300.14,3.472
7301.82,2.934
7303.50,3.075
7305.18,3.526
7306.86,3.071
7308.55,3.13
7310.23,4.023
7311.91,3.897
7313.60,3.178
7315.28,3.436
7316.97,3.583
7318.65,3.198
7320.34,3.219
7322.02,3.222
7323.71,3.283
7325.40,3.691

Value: 0.061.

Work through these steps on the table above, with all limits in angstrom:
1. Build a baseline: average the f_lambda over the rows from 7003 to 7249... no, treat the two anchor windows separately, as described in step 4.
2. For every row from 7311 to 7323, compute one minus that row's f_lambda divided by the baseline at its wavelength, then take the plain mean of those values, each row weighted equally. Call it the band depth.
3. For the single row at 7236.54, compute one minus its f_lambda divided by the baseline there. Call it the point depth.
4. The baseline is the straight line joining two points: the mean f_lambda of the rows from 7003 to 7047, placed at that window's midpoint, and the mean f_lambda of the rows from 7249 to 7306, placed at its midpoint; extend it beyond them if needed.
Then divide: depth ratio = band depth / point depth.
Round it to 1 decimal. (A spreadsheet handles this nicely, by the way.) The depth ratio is 0.9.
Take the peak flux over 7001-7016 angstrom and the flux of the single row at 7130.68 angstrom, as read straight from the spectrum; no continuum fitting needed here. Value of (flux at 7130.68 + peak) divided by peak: 1.77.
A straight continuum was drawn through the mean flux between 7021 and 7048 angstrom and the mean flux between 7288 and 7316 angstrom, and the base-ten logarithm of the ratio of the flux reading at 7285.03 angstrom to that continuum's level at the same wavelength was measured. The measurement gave -0.027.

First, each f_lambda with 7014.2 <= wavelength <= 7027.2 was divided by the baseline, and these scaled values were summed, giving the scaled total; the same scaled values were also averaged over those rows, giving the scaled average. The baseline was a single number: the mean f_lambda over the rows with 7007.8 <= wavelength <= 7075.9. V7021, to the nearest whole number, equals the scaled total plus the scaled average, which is 9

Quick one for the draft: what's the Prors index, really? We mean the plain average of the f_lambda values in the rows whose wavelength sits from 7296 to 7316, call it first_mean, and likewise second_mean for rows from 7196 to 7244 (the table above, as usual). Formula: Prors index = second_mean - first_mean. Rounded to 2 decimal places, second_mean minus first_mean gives -0.13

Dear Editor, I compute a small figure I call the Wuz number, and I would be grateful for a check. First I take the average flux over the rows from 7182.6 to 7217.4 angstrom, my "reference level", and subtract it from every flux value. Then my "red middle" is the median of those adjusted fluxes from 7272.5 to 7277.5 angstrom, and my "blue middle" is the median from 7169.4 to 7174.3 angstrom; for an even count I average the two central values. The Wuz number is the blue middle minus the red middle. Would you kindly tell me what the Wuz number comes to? -0.1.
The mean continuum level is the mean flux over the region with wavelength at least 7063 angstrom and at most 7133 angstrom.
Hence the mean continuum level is 3.15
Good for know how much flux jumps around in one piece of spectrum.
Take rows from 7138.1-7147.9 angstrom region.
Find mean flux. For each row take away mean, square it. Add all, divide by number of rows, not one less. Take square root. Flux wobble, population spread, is 0.25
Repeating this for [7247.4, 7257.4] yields 0.10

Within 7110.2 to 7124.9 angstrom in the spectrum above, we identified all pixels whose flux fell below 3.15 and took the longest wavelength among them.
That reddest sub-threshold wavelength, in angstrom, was 7124.12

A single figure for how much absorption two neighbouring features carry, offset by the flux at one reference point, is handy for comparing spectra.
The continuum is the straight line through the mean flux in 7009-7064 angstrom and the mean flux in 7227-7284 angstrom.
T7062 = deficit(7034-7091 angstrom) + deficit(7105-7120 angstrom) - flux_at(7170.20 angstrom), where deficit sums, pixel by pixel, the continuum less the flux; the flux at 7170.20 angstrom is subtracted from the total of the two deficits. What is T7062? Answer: 3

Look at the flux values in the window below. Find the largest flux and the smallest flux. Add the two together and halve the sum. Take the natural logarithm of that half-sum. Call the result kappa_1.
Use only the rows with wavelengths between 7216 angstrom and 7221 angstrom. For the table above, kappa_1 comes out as 1.15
